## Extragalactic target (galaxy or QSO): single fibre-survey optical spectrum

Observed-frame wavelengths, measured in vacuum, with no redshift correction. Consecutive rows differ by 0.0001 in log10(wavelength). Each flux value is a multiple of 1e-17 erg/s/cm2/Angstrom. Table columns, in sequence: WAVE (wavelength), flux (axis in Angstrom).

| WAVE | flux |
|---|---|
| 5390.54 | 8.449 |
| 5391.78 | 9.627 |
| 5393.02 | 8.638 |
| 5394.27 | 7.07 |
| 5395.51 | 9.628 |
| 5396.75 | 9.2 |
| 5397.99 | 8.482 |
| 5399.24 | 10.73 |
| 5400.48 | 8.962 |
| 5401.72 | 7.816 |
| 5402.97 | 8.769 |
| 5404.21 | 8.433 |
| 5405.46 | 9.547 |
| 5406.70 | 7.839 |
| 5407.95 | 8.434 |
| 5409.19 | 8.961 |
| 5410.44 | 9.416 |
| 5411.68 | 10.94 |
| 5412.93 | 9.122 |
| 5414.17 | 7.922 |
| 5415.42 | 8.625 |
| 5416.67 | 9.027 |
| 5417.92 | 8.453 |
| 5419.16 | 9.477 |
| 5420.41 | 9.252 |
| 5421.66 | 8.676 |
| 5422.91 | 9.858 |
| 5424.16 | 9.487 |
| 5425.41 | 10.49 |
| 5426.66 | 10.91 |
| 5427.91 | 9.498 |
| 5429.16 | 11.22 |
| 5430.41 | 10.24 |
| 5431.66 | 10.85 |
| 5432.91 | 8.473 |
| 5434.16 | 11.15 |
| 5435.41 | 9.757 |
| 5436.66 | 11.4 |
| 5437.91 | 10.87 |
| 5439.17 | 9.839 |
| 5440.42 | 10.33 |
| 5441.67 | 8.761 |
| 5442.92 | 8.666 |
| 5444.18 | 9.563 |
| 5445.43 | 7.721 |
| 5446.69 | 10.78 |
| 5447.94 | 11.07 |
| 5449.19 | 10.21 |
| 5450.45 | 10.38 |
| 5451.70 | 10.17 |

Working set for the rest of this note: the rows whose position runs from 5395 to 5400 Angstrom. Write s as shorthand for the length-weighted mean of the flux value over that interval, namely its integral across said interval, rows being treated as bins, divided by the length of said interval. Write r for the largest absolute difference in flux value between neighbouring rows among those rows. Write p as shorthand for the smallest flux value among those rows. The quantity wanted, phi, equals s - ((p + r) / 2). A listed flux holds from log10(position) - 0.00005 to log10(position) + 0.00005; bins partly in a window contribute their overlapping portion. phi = 4.1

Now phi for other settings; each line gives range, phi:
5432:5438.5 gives 4.8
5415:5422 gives 4.2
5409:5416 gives 4.3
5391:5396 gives 3.9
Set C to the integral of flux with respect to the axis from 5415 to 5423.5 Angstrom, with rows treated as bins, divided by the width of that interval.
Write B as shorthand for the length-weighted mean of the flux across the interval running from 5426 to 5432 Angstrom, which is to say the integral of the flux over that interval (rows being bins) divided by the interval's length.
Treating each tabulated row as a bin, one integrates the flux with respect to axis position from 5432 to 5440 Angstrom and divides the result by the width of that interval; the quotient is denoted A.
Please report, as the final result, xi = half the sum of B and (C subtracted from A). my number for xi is 5.87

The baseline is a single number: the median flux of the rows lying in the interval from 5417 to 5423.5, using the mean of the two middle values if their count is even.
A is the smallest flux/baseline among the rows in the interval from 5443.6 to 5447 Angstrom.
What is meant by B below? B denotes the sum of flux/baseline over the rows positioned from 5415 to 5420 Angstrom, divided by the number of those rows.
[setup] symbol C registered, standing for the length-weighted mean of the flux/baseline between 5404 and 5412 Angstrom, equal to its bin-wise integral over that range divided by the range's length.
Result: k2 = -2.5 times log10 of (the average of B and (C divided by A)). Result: -0.07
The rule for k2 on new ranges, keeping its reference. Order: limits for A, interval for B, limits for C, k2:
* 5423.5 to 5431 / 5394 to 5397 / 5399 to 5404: 0.07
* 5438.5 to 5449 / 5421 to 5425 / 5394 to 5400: -0.10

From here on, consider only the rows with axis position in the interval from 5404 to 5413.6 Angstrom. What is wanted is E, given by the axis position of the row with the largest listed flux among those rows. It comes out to 5411.68 Angstrom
